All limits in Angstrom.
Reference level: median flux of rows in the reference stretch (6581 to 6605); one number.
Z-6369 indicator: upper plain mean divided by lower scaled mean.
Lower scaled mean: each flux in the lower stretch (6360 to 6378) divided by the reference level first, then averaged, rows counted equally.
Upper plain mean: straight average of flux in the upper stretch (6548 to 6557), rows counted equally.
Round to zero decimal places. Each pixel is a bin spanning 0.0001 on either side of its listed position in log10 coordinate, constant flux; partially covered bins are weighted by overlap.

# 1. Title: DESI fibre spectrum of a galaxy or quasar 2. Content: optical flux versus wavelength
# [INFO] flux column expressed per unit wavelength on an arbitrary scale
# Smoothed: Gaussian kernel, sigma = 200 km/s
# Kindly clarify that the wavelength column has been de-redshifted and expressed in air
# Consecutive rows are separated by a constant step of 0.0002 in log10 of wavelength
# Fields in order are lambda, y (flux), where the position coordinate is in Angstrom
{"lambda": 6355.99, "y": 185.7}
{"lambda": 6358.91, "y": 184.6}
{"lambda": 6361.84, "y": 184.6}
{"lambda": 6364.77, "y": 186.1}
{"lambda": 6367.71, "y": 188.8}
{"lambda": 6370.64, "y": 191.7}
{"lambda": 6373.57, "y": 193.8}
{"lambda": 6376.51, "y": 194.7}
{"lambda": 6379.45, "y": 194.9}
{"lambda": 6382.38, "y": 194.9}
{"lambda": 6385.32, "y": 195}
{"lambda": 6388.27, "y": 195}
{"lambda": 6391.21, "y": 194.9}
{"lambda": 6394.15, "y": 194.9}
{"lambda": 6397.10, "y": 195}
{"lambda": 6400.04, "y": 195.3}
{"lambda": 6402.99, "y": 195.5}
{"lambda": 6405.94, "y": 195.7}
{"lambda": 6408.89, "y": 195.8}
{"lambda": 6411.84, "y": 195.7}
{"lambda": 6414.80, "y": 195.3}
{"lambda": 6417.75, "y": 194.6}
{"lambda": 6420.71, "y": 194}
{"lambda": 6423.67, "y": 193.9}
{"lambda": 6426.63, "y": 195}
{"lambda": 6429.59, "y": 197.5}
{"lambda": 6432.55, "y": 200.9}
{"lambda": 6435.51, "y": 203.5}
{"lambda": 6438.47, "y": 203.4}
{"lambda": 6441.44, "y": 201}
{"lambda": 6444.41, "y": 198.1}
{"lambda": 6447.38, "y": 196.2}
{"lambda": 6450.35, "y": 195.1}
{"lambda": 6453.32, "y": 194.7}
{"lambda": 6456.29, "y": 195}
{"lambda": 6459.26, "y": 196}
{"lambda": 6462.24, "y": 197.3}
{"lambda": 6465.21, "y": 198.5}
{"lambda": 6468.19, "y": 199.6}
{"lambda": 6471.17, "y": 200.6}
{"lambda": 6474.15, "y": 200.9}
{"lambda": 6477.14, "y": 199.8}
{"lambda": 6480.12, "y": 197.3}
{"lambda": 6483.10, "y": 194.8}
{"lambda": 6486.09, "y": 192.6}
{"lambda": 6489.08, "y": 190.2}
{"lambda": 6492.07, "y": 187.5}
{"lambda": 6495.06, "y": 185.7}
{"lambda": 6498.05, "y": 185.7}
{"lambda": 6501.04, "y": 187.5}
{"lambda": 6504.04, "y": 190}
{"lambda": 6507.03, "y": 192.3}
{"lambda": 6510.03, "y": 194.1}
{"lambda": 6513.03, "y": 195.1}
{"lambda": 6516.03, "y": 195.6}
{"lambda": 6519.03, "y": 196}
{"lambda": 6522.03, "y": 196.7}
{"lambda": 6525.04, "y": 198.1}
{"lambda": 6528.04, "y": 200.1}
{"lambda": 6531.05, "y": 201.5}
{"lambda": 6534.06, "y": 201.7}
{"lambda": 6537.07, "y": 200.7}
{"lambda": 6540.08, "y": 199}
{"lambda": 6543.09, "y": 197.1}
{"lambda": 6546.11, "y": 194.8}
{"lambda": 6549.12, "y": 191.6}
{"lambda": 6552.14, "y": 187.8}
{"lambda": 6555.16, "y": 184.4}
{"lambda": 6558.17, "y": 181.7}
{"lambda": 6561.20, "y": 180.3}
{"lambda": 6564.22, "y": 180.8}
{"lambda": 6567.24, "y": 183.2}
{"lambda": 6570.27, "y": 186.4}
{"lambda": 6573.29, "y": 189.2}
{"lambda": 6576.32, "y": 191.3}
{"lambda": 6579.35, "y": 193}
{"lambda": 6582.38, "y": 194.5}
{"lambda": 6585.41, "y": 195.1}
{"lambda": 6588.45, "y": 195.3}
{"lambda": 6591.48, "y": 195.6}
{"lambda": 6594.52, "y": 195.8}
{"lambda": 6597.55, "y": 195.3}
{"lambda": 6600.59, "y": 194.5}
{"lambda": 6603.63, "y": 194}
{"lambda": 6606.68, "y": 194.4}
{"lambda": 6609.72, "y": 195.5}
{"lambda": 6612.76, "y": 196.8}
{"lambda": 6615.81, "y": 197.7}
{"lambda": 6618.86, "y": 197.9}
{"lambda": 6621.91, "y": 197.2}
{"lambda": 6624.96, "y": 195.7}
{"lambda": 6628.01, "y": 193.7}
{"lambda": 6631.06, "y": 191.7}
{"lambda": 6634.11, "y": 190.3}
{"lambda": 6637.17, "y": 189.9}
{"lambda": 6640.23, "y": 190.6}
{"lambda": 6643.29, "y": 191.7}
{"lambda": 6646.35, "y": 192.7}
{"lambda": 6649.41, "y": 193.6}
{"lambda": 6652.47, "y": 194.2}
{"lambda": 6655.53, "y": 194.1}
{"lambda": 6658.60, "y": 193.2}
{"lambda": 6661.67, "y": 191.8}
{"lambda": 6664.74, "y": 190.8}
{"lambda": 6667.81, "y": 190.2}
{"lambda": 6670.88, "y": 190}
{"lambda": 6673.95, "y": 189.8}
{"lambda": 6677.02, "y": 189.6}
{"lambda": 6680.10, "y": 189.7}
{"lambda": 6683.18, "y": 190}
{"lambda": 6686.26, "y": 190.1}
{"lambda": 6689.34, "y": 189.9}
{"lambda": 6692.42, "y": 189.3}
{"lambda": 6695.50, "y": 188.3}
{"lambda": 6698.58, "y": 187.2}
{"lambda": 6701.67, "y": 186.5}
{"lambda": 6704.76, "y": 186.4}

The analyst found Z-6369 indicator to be 193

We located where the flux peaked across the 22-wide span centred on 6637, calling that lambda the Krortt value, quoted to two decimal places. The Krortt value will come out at 6628.01 Angstrom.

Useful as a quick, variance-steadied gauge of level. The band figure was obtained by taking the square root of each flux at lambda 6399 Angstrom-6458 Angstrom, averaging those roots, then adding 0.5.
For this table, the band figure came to 14.5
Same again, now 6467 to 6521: 14.4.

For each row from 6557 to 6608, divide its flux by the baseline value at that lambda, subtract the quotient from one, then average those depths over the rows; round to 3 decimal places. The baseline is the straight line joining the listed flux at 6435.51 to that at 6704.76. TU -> 0.018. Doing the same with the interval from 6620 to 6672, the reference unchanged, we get -0.012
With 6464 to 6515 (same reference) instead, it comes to 0.032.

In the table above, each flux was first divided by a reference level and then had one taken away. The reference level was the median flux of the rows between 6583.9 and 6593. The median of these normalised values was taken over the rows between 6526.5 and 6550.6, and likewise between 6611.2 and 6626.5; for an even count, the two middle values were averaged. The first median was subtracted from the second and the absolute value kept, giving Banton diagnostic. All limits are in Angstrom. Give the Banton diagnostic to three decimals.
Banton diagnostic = 0.012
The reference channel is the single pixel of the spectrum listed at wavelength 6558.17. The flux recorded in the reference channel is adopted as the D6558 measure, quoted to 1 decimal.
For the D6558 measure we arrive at 181.7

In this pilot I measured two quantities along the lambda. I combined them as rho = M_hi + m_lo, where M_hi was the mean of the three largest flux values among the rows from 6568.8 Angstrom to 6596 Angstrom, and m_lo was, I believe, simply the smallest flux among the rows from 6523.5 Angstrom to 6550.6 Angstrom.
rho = 387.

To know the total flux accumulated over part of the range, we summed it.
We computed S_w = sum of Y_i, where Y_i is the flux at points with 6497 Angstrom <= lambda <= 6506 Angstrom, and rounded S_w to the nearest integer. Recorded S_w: 563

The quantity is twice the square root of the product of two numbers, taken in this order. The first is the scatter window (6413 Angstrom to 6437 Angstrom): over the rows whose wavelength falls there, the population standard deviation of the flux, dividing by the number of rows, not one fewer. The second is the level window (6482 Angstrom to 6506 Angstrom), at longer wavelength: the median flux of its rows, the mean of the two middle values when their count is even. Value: 50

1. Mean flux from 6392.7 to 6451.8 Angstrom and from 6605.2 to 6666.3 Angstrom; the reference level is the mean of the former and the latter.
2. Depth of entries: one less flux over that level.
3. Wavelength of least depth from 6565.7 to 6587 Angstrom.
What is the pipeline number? 6585.41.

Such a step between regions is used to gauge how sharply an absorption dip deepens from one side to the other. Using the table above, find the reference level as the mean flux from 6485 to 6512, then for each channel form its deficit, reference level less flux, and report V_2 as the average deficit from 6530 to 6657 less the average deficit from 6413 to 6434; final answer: 3.0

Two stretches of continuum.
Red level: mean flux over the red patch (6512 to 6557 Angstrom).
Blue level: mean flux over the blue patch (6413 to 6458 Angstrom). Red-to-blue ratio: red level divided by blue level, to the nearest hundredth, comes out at 0.99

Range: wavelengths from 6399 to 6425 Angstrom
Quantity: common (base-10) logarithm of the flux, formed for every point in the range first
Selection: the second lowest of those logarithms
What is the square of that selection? 5.23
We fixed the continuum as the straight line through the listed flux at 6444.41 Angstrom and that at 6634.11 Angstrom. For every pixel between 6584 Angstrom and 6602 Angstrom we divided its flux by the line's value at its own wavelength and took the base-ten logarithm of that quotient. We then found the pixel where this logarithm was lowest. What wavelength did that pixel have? 6585.41 Angstrom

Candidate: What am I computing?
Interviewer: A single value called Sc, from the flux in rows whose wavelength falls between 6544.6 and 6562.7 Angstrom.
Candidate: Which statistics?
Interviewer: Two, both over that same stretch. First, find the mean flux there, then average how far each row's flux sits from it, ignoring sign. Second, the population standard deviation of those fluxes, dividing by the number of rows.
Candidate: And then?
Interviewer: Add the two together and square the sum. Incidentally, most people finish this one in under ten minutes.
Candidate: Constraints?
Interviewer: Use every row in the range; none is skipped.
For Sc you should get 97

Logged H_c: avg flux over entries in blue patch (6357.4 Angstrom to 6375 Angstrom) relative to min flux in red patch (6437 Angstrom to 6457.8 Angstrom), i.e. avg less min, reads -6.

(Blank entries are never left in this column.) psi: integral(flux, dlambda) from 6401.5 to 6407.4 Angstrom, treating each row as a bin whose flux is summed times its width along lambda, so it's 1154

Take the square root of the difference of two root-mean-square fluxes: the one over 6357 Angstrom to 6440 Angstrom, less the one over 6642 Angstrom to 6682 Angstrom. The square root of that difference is 1.69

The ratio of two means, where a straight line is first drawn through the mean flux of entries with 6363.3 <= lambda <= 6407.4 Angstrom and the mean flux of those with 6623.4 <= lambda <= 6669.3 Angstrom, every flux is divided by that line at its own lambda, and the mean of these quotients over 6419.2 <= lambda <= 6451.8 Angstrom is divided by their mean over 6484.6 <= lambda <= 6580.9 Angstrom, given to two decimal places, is 1.03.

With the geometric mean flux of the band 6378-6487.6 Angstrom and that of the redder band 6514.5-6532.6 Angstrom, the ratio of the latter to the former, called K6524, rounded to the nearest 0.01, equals 1.01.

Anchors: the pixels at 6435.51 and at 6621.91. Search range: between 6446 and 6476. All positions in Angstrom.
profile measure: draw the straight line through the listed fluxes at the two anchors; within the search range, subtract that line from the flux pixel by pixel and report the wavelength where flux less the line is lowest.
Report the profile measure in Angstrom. 6453.32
